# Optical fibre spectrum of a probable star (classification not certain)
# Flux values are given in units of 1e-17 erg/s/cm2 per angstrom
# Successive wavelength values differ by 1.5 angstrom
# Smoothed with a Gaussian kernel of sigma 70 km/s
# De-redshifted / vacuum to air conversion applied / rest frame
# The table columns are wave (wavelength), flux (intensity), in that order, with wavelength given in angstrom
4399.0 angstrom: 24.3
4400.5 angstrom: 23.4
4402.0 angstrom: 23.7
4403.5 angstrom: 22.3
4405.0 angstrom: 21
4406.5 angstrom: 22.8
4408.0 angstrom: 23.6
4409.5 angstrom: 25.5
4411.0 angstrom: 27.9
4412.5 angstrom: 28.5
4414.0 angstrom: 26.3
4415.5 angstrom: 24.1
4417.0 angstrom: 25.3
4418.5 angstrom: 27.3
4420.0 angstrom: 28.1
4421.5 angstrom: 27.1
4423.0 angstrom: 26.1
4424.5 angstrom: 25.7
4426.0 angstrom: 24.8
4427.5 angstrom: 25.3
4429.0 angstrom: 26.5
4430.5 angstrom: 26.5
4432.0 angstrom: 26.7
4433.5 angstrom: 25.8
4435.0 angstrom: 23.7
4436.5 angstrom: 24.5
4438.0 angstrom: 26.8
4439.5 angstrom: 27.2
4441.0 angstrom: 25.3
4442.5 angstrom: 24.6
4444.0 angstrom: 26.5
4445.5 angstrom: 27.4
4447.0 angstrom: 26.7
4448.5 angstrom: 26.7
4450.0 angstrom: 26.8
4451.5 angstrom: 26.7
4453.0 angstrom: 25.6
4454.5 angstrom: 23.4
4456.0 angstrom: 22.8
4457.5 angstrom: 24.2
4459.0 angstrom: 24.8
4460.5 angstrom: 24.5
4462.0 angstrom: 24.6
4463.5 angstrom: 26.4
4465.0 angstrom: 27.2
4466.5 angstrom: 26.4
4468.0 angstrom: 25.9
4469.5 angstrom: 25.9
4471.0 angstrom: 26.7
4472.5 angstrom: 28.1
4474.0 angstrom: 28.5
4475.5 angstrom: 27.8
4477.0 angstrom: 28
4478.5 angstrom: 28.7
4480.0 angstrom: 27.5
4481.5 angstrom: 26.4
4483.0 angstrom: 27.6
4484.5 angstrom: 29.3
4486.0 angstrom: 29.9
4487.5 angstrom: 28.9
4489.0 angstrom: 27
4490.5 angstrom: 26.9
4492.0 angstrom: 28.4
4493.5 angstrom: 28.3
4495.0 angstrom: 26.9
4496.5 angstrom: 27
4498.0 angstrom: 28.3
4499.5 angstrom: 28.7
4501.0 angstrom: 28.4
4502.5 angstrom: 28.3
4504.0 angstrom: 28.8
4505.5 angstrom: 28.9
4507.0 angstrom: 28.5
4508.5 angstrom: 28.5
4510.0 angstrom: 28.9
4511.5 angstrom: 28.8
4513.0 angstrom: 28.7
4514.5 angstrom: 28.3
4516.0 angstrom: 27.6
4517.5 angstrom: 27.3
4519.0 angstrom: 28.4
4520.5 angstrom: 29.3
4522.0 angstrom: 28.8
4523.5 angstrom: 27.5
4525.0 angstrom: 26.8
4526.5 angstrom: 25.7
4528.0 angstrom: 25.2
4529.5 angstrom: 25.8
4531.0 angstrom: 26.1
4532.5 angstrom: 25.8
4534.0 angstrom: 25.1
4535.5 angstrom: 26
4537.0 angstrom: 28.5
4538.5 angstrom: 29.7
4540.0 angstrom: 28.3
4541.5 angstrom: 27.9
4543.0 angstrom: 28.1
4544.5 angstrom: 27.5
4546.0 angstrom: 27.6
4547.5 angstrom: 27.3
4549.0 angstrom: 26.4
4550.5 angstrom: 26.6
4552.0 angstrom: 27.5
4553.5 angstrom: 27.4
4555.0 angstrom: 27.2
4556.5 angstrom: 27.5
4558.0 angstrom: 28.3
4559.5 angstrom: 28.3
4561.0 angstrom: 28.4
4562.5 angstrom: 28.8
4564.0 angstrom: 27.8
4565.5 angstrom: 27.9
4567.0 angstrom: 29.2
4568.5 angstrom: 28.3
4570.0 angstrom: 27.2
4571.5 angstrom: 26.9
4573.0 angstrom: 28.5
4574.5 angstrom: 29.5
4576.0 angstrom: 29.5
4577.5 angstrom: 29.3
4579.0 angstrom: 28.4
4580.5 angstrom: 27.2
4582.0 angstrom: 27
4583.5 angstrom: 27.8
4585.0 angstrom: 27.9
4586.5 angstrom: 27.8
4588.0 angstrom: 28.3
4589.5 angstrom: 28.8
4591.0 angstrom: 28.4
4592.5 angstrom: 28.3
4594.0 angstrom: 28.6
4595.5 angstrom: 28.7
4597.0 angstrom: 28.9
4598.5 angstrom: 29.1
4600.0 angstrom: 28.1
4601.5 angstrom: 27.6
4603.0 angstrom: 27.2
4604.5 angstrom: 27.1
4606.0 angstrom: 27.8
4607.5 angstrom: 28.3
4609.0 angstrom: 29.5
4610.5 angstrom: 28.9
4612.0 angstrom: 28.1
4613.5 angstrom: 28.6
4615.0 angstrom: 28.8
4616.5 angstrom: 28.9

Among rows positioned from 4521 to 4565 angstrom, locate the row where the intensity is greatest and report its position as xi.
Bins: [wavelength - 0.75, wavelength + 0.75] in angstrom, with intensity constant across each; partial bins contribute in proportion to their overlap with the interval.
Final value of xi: 4538.5 angstrom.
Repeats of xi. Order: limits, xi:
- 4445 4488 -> 4486.0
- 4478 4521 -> 4486.0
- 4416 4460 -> 4420.0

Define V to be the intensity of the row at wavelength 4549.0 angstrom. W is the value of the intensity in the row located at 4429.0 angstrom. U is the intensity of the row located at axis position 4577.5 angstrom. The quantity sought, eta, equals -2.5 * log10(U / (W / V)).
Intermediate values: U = 29.3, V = 26.4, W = 26.5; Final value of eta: -3.66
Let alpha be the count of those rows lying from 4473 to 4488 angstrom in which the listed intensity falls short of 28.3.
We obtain 5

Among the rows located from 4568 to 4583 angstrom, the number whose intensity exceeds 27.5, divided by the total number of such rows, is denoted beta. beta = 0.6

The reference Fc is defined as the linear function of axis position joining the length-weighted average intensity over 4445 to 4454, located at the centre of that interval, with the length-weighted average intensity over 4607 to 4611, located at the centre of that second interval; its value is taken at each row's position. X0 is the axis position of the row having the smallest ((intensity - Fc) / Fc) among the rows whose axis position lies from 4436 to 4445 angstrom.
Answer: 4436.5 angstrom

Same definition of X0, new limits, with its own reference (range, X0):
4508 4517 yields 4516.0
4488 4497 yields 4495.0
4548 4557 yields 4549.0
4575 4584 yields 4582.0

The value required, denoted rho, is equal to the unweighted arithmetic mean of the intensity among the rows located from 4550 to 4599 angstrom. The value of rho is 28.2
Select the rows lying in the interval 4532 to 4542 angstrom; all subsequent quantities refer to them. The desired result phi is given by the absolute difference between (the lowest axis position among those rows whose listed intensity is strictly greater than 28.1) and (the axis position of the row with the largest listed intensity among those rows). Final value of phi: 1.5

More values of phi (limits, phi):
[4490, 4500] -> 7.5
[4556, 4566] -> 4.5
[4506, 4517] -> 3.0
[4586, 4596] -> 1.5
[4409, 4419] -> 0.0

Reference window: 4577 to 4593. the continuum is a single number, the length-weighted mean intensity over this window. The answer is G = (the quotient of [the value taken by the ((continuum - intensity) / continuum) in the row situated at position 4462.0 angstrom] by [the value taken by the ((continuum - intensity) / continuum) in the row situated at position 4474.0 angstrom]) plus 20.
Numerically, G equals 12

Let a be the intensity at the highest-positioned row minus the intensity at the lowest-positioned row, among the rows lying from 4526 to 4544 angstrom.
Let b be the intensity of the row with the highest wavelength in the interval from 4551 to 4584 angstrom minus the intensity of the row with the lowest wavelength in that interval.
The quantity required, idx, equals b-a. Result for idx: -2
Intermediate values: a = 2.4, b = 0.3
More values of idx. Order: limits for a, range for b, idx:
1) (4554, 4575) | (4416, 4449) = -1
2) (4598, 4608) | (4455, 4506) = 7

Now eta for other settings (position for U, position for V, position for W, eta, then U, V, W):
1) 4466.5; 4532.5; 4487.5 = -3.43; 26.4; 25.8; 28.9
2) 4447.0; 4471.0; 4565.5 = -3.52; 26.7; 26.7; 27.9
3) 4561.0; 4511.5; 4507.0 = -3.64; 28.4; 28.8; 28.5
